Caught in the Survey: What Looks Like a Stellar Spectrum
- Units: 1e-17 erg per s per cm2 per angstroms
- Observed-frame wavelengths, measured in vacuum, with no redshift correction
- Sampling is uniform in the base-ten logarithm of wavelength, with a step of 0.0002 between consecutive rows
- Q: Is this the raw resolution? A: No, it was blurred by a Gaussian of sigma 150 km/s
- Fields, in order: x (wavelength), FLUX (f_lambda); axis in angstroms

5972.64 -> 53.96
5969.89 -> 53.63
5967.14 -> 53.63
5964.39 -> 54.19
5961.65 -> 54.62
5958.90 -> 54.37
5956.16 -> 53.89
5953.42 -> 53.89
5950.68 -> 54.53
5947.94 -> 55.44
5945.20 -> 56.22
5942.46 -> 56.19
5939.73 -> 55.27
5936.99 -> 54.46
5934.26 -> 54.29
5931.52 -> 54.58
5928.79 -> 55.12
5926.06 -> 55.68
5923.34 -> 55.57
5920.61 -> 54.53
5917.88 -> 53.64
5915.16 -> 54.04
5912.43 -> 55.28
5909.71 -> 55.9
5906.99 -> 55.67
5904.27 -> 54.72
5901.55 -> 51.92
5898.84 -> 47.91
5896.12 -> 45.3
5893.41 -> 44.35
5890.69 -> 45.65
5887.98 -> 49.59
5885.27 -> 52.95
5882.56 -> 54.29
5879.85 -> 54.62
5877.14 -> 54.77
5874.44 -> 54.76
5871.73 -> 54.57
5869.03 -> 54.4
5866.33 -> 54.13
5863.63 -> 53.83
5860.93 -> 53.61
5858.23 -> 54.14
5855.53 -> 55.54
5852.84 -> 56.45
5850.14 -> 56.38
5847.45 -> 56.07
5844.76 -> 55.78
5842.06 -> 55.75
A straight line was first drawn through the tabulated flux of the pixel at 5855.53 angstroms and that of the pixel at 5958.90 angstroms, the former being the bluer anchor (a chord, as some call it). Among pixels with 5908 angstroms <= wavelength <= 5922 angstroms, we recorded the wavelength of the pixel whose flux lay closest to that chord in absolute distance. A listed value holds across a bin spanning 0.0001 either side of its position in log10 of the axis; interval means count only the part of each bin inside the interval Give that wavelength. 5920.61 angstroms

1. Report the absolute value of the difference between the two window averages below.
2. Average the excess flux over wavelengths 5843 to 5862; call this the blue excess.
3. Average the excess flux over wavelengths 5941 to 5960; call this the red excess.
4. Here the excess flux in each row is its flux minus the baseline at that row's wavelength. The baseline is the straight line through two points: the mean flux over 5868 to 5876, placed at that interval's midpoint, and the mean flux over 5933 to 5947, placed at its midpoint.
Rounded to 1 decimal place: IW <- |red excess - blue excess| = 1.5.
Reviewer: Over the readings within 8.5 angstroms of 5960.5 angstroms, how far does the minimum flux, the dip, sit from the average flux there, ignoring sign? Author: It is 0.5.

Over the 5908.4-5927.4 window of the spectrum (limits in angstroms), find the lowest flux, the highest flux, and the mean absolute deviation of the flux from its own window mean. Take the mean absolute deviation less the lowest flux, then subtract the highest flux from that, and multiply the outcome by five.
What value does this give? -544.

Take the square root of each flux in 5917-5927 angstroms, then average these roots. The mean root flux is 7.41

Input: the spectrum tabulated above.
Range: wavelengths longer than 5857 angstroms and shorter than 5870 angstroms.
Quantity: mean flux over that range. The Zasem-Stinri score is 54.0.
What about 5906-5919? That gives 54.9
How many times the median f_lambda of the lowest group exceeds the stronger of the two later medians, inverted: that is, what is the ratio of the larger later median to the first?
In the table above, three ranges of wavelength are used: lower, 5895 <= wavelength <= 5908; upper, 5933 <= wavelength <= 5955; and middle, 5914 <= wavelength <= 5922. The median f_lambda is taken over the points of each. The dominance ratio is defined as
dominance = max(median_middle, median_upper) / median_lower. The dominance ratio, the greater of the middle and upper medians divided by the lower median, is 1.06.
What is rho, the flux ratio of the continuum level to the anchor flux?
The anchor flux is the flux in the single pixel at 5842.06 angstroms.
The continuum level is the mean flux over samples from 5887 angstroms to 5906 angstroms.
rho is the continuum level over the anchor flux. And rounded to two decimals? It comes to 0.87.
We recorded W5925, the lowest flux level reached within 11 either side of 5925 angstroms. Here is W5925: 53.64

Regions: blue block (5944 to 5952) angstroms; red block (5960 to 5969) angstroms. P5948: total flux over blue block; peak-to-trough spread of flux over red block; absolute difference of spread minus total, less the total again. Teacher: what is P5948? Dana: -1.0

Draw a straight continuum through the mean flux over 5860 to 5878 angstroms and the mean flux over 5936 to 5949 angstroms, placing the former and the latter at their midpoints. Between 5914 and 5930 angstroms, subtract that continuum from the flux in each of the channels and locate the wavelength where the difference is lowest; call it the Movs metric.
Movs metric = 5917.88 angstroms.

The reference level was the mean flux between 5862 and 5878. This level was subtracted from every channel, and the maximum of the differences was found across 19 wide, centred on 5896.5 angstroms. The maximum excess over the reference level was 0.31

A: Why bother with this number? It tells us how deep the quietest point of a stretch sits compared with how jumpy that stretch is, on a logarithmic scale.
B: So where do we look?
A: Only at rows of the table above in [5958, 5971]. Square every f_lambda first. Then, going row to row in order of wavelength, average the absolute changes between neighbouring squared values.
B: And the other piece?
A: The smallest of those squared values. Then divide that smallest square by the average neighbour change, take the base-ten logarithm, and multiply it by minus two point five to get -4.8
